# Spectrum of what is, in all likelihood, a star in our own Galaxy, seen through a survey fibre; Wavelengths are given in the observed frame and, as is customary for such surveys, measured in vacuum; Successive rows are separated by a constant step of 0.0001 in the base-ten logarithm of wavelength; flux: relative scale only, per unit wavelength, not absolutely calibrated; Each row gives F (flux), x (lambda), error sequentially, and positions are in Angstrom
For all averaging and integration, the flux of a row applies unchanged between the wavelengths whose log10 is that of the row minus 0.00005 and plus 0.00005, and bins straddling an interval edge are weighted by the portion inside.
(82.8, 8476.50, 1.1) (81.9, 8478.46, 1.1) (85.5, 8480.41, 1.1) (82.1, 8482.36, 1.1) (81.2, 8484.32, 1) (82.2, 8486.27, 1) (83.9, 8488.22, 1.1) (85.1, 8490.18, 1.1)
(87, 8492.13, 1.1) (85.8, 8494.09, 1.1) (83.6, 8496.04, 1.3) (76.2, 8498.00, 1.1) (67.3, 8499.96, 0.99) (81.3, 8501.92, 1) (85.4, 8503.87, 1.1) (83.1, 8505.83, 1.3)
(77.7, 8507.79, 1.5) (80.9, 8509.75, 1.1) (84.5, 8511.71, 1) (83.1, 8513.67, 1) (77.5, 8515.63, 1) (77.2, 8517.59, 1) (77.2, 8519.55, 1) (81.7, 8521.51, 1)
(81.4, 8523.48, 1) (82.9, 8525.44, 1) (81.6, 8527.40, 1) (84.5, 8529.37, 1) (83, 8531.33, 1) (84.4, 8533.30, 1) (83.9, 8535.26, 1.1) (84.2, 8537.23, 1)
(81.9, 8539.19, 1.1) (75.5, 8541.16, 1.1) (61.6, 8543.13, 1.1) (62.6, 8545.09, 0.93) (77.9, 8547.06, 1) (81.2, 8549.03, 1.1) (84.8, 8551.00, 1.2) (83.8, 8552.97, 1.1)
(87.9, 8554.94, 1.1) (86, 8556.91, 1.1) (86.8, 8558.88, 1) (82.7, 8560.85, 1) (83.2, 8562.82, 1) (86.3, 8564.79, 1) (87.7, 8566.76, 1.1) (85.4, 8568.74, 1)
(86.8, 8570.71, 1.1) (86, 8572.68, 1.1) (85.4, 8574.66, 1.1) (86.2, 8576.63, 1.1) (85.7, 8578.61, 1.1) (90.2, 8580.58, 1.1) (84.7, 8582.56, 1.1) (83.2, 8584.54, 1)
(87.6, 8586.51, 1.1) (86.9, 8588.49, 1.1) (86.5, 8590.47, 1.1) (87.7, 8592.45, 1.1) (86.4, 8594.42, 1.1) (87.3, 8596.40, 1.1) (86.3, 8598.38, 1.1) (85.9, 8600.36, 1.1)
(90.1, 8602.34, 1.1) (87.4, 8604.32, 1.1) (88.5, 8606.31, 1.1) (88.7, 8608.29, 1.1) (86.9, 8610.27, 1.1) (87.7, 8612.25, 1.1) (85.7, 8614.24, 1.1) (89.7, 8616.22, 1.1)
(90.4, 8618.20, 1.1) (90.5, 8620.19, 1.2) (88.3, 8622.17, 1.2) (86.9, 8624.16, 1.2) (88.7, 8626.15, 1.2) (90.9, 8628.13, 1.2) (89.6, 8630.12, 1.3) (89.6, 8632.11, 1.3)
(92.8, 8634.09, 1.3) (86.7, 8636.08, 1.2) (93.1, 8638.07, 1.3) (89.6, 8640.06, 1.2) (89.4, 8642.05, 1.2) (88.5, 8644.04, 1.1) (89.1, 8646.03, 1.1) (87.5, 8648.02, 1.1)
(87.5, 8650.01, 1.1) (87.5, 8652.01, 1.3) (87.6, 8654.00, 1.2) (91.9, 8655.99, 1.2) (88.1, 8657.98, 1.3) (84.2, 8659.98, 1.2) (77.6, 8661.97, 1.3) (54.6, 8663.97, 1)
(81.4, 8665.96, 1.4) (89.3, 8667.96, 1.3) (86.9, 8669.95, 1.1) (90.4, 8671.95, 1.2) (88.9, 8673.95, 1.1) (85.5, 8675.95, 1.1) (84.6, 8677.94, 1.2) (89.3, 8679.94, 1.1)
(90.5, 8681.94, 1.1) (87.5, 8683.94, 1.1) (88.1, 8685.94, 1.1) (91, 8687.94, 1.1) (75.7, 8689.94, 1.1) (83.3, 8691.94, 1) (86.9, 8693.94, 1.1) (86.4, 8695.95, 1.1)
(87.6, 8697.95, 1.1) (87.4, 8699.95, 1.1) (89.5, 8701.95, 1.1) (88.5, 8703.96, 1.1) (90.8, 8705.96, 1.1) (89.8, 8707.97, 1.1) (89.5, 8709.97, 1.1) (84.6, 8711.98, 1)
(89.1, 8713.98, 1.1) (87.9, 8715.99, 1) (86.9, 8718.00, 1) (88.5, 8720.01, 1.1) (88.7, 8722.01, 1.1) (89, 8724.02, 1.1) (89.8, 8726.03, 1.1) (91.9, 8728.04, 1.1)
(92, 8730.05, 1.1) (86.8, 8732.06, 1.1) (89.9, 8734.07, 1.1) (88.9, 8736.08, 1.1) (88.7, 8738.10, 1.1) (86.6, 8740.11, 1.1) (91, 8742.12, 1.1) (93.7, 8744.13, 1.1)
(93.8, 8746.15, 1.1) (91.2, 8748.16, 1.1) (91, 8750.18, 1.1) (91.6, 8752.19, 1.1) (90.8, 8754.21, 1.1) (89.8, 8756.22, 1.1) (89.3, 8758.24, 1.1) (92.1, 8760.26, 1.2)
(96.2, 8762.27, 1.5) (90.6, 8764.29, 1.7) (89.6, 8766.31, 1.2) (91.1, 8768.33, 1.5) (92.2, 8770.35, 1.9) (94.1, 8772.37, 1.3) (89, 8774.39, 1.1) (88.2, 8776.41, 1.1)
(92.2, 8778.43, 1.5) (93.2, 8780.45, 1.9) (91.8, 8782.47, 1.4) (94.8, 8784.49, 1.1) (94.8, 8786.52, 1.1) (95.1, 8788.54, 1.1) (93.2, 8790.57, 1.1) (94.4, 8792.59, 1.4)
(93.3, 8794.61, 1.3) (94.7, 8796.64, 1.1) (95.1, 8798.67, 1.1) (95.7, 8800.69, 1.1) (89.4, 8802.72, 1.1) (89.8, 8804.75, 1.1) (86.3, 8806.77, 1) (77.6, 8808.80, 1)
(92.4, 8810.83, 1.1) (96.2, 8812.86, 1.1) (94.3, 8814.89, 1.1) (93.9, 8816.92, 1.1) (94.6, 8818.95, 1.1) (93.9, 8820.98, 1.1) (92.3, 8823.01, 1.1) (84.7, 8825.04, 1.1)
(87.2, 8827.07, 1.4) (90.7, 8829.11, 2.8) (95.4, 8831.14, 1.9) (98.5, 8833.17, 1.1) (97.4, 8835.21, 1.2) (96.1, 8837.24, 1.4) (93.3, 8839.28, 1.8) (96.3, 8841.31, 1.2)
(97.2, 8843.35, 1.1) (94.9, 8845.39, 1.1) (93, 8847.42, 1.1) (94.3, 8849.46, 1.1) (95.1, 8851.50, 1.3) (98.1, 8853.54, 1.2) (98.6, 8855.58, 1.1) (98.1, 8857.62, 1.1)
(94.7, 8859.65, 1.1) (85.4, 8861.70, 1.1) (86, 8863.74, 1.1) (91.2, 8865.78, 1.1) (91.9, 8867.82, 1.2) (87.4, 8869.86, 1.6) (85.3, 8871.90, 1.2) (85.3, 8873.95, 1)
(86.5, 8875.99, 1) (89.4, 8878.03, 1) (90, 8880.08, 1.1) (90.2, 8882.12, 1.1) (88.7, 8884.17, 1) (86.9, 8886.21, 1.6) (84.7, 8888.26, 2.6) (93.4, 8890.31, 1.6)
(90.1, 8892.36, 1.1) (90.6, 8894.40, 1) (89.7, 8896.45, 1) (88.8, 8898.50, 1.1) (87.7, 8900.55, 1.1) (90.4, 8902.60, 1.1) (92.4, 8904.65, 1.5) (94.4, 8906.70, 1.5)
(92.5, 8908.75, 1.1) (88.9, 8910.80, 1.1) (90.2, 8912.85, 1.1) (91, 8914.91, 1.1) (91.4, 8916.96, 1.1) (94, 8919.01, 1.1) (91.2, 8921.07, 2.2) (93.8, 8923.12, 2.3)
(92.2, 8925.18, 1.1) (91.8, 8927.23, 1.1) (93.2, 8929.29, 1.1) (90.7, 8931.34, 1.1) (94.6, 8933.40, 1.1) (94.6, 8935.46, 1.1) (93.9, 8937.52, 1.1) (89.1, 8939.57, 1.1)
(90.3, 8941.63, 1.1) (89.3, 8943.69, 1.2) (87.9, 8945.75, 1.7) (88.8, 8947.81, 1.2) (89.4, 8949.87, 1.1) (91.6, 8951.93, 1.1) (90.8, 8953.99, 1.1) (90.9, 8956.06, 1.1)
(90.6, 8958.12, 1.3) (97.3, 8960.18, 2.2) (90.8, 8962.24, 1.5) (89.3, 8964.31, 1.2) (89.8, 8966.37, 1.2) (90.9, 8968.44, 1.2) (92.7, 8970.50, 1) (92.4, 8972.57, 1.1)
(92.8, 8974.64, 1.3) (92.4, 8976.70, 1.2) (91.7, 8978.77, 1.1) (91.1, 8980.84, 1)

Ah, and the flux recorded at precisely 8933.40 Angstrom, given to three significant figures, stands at 94.6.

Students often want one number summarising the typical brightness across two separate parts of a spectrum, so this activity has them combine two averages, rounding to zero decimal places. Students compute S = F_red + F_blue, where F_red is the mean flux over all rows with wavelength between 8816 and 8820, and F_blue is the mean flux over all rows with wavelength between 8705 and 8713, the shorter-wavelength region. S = 183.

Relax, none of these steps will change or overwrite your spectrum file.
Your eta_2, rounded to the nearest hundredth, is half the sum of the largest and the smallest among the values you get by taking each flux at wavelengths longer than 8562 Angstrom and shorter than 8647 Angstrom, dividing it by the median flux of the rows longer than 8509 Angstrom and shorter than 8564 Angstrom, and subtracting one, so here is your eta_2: 0.06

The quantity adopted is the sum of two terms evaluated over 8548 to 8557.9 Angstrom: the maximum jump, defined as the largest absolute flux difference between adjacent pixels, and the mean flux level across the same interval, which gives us 88.8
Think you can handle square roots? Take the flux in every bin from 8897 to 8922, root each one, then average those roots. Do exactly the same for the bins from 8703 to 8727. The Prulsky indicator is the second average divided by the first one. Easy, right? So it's 0.99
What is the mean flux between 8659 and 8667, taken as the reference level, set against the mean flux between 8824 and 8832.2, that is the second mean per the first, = 1.20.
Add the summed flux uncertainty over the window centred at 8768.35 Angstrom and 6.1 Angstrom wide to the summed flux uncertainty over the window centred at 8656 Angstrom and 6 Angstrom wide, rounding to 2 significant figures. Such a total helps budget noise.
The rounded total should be 8.3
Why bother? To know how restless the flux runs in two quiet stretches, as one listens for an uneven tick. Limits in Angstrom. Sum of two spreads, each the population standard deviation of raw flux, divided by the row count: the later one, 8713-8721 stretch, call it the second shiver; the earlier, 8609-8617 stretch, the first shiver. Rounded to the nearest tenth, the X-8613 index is 2.3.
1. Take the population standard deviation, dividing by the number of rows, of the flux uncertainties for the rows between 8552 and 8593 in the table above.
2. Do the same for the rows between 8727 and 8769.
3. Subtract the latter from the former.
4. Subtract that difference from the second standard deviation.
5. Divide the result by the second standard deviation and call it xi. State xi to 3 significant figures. 1.73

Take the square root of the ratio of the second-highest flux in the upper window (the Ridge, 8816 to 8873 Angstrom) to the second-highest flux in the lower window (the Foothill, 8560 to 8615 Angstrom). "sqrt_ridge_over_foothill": 1.05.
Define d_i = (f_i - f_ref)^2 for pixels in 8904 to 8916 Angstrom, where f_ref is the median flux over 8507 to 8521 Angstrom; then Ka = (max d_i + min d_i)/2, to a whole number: 202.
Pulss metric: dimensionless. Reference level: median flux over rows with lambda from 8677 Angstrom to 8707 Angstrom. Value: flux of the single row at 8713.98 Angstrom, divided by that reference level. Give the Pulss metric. 1.02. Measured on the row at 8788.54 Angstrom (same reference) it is 1.09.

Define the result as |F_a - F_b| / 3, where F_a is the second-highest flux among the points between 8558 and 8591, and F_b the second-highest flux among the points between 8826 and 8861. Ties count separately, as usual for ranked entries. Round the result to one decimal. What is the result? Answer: 3.6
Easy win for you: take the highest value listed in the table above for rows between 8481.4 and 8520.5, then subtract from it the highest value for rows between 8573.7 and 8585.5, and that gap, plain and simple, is -3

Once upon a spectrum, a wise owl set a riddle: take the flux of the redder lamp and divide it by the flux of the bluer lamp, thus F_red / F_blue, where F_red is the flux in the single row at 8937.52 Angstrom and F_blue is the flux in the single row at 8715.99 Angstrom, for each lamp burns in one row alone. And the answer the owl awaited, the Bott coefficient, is 1.07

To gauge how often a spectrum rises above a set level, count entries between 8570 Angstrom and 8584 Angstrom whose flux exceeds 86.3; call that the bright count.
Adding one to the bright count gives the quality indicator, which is 3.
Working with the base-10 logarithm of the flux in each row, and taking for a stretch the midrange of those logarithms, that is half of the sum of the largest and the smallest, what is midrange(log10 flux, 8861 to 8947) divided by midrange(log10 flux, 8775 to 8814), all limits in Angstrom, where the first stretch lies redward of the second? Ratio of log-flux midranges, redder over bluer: 1.01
